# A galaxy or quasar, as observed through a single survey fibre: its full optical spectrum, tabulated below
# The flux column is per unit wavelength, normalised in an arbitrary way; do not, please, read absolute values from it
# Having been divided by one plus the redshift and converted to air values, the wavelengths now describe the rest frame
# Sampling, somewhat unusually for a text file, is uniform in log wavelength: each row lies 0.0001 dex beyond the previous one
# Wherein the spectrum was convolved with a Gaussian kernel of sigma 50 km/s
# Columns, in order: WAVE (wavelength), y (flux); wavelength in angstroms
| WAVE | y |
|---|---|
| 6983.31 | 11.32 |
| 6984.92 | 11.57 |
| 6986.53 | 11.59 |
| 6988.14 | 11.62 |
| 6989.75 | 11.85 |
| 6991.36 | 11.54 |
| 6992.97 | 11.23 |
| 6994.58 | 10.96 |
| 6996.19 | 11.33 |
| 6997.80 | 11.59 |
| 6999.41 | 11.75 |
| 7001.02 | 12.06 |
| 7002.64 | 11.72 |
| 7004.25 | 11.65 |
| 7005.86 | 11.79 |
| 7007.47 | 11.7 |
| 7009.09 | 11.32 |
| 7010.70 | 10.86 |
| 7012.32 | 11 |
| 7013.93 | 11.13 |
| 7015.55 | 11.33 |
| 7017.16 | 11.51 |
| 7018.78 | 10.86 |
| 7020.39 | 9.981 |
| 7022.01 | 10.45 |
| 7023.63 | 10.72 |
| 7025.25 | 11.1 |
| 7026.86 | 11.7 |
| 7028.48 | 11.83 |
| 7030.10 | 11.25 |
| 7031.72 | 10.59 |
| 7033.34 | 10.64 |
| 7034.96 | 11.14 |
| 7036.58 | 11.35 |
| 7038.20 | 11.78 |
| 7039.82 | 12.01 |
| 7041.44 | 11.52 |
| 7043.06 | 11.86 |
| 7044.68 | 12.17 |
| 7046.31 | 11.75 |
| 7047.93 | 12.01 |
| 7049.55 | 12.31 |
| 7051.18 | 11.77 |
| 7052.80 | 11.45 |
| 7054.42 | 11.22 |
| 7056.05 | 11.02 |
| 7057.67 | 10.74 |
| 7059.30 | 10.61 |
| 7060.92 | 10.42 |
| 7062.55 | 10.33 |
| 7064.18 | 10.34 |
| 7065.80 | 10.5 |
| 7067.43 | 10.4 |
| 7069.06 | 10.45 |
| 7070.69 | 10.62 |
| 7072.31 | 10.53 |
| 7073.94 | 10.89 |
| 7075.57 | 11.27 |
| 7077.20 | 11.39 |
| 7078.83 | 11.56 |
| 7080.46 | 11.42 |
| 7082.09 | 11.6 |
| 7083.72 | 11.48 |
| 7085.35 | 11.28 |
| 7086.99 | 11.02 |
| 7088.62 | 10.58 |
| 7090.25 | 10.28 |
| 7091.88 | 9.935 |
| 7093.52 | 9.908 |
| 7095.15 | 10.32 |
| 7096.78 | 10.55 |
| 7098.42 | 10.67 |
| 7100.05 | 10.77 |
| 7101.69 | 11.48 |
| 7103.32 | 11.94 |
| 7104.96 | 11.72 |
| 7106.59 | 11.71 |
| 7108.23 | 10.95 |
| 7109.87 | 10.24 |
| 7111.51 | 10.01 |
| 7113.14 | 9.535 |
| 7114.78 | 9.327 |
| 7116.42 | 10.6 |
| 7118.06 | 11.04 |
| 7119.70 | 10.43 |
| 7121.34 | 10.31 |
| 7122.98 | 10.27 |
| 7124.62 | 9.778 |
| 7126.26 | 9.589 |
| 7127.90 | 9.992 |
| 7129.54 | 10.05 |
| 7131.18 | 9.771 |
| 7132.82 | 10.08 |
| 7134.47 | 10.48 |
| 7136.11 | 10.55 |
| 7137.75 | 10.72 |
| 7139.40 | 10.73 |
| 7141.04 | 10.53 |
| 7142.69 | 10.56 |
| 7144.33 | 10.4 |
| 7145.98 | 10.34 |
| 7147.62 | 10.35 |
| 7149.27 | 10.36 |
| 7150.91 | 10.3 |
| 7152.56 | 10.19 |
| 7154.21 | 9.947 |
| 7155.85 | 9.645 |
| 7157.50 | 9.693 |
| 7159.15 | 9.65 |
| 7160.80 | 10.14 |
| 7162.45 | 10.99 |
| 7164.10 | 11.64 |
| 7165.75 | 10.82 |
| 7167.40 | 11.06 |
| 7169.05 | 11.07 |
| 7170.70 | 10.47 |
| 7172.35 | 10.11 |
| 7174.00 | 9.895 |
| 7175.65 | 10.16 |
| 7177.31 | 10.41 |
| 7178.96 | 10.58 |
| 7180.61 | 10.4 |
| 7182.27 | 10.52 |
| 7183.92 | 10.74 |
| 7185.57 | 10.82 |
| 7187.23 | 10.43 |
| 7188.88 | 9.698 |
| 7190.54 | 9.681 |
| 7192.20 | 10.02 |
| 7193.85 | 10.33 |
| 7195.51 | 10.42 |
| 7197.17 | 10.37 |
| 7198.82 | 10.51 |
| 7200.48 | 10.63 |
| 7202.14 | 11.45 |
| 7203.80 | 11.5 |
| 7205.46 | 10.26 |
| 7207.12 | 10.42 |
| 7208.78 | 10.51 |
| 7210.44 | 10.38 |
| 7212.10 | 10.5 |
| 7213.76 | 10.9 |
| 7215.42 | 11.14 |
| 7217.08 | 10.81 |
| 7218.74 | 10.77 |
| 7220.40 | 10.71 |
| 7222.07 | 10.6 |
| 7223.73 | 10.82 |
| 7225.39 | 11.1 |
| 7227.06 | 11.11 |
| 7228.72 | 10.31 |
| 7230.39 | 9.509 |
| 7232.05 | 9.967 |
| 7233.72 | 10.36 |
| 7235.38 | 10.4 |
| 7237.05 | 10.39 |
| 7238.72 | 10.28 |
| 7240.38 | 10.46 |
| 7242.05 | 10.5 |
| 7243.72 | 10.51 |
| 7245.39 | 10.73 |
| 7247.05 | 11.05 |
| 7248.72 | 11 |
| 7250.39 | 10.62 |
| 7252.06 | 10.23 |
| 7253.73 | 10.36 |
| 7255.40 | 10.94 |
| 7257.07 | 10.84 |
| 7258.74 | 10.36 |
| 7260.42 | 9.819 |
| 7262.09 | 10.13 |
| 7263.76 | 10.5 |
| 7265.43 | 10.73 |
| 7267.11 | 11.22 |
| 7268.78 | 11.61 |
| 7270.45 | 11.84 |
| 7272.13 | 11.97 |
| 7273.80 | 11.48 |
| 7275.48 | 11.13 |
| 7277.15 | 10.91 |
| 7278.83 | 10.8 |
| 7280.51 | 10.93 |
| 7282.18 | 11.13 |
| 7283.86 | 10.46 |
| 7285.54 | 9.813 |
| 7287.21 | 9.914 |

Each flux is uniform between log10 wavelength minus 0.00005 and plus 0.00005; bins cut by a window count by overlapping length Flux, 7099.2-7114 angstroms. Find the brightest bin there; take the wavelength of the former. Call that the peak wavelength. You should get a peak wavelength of 7103.32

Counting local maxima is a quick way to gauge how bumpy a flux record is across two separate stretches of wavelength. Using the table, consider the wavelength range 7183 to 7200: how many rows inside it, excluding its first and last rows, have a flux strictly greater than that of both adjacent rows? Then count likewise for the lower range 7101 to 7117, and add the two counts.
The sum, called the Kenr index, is 3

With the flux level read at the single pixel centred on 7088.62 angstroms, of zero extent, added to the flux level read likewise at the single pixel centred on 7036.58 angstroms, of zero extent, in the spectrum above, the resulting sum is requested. 21.9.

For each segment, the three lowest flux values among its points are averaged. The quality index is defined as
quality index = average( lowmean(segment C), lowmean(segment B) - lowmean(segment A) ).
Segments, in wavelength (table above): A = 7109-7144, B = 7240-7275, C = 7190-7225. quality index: 5.28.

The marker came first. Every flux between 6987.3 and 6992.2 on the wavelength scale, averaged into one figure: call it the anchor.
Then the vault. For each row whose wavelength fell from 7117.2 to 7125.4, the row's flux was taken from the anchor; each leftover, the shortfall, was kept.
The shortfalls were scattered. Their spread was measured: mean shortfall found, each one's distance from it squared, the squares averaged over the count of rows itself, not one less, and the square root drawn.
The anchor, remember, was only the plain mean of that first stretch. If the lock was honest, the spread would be 0.40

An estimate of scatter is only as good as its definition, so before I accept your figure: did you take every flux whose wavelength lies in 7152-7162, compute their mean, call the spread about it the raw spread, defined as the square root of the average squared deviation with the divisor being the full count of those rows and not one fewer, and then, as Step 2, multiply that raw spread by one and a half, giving 0.34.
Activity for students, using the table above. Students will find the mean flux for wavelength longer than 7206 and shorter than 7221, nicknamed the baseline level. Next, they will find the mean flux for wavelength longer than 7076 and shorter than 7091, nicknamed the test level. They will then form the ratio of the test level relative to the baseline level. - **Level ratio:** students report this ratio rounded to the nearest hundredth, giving 1.05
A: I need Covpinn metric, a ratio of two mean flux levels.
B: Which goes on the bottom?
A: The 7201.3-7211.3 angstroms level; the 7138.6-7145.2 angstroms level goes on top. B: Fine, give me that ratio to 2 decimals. 0.98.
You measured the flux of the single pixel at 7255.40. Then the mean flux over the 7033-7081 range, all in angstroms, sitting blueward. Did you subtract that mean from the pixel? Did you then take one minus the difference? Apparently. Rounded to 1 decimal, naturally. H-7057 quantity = 1.2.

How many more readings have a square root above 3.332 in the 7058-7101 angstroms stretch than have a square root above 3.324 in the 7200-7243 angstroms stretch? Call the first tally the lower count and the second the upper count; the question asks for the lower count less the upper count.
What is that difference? 2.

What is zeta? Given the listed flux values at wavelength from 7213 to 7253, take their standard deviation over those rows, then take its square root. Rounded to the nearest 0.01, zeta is 0.62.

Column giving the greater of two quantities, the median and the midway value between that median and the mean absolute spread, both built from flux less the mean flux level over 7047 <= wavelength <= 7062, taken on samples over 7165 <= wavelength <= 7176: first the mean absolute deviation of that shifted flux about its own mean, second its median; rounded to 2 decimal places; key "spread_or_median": -0.20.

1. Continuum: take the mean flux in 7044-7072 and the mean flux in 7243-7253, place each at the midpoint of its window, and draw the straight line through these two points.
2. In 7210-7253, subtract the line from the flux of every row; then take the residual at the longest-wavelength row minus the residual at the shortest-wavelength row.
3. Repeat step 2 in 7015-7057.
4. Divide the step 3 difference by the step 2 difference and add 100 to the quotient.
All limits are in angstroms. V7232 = 103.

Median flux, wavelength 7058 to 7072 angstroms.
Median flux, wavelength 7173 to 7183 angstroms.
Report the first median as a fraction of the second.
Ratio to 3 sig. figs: 1.00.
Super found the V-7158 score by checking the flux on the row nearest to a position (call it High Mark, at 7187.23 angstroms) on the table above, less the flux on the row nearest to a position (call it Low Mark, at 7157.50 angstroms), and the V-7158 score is 0.74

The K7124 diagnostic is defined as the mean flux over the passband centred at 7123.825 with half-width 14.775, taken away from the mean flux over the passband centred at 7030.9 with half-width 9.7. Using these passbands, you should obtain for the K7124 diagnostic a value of 1.1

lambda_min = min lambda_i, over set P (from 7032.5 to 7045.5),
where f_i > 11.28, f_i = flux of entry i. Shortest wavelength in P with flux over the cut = 7036.58 angstroms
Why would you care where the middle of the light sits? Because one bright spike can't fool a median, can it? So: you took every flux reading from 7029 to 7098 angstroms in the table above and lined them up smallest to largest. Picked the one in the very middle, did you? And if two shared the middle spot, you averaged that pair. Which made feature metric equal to 11.1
